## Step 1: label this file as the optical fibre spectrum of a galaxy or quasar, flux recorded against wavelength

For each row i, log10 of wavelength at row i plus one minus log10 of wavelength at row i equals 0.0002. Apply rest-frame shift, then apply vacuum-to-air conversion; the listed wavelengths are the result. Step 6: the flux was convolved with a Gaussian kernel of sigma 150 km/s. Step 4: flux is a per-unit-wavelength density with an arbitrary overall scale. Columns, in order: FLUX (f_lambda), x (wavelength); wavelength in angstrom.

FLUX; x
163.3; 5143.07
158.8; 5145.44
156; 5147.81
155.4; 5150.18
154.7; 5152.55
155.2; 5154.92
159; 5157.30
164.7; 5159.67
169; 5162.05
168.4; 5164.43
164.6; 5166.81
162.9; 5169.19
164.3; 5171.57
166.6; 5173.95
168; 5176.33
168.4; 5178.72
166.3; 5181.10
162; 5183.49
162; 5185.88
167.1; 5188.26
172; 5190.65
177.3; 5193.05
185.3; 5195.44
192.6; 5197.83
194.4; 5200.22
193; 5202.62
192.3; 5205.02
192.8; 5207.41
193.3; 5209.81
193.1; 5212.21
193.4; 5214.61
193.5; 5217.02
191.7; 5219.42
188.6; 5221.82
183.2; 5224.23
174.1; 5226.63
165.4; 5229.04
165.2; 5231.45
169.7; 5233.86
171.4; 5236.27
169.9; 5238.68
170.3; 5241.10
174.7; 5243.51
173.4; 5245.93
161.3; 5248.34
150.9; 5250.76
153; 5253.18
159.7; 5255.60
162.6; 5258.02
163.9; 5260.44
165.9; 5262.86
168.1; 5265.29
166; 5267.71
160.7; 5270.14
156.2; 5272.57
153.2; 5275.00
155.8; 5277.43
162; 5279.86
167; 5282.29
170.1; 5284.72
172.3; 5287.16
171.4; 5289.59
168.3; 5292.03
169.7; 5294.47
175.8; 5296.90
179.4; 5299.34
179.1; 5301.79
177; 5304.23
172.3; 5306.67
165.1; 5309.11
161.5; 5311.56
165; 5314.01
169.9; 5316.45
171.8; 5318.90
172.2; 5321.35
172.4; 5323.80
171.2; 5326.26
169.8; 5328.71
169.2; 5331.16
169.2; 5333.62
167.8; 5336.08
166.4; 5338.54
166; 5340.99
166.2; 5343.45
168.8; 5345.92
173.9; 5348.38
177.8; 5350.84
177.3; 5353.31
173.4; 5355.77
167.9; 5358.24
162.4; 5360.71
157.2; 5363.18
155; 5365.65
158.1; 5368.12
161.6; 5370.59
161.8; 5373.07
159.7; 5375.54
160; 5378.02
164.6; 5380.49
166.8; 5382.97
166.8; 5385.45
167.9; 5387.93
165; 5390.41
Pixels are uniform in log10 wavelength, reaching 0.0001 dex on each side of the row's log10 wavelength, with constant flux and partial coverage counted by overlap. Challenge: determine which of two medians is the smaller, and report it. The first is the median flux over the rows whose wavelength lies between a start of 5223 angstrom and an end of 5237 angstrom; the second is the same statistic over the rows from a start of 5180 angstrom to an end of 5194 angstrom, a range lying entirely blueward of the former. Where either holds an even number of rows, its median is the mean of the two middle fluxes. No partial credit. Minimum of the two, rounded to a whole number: 167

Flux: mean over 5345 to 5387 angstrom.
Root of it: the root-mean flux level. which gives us 12.9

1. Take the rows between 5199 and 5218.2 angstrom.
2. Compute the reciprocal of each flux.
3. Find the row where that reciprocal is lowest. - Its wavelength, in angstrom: 5200.22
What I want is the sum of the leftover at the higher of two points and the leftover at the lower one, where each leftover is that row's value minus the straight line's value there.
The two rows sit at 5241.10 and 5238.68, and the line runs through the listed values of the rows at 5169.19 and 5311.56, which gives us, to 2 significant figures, 16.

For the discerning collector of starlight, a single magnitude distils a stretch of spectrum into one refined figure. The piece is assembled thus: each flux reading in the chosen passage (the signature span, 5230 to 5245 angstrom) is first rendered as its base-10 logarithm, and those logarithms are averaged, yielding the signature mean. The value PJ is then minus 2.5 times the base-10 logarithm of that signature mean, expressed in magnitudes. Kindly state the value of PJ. -0.871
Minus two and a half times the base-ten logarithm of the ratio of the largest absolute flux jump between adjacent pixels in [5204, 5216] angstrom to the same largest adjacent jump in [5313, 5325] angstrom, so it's 2.5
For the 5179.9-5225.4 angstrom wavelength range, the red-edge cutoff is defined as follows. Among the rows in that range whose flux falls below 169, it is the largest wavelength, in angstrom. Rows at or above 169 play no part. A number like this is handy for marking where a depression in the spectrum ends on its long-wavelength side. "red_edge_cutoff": 5188.26 angstrom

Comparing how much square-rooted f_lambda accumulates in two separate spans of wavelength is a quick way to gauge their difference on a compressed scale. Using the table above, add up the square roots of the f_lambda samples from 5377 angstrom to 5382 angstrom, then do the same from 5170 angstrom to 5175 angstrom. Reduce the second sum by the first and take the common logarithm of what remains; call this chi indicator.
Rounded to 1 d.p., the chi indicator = -0.6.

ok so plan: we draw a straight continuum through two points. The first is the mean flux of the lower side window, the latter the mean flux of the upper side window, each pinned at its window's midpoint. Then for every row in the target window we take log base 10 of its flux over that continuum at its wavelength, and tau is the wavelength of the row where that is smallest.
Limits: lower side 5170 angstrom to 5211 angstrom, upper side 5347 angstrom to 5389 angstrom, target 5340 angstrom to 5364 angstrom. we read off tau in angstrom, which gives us 5363.18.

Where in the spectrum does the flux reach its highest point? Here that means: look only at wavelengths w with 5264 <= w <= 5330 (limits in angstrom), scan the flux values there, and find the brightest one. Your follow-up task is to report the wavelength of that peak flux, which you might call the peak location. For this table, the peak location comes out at 5299.34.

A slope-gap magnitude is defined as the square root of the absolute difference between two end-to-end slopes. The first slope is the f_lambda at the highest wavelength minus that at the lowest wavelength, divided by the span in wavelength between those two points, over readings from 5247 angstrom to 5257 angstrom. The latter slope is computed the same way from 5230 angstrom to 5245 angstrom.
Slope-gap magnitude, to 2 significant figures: 1.0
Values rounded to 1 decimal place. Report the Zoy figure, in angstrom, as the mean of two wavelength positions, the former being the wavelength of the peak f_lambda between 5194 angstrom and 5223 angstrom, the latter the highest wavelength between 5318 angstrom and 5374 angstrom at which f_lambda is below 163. 5286.6 angstrom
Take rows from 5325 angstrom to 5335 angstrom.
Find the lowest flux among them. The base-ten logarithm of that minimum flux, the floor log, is 2.228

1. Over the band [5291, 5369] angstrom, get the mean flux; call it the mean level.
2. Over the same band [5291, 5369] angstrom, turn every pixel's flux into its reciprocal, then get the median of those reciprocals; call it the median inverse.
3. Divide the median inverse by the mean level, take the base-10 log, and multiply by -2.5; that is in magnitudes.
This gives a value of 11.1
